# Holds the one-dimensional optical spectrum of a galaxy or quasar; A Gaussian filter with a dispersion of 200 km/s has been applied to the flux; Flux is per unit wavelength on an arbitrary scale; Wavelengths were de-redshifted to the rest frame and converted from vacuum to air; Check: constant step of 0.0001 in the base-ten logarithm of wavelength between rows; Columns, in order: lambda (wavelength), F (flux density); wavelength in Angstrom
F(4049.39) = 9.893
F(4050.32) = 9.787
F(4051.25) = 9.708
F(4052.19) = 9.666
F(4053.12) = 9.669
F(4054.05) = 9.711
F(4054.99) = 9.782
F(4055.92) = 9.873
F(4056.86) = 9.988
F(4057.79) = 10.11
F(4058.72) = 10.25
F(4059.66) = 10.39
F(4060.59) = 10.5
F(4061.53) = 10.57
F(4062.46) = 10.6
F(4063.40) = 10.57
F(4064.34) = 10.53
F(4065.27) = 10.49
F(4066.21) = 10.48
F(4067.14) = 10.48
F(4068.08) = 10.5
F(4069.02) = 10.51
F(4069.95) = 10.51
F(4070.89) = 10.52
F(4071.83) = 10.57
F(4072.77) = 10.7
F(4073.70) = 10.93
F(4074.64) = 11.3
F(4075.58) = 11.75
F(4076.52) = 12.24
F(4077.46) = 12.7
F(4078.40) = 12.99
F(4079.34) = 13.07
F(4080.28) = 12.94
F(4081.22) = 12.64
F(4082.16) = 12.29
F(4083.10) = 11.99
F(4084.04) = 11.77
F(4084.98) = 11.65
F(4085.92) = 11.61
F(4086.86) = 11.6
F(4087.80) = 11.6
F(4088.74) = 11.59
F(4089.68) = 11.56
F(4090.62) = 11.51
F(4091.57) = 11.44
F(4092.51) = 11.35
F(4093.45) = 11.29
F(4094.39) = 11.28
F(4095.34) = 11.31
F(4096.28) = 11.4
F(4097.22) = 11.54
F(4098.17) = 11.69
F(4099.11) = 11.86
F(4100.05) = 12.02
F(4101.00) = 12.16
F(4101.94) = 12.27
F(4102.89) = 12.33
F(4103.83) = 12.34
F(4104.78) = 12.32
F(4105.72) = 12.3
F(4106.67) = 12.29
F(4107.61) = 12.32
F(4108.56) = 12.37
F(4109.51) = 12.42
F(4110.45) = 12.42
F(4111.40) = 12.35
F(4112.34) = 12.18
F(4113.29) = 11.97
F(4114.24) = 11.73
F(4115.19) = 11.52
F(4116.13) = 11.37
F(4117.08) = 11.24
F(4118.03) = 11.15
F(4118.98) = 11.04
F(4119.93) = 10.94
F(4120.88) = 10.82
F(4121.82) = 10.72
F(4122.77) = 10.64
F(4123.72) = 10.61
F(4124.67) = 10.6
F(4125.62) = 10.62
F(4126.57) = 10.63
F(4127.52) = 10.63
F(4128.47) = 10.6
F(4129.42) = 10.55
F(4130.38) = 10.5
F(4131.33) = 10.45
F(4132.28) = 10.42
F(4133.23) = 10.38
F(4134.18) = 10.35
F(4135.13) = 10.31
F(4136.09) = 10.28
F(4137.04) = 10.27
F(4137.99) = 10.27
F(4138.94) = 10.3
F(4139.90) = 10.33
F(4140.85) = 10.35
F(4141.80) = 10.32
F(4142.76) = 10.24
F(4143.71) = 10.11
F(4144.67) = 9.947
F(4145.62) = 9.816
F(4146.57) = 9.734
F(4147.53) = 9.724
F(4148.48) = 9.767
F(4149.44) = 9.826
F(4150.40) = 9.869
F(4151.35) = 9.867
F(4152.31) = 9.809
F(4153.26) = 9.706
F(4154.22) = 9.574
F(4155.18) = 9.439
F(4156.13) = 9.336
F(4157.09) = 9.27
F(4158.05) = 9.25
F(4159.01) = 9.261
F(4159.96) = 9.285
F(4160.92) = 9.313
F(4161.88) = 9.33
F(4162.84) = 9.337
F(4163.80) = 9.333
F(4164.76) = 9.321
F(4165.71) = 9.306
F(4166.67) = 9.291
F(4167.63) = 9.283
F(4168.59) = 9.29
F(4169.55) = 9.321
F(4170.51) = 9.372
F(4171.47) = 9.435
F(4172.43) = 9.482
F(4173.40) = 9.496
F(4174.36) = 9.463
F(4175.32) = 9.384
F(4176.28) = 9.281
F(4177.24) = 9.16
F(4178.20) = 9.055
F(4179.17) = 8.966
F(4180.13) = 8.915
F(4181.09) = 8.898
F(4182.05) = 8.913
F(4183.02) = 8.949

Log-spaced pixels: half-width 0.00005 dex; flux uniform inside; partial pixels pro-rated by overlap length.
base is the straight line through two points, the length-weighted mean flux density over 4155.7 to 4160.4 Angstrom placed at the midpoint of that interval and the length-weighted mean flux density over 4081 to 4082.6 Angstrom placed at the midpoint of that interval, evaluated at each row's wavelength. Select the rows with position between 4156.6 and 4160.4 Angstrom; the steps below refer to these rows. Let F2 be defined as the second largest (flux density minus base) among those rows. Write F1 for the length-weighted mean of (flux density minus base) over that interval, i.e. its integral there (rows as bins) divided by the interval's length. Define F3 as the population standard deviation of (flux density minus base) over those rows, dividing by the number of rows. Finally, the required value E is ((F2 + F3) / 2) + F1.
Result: 0.04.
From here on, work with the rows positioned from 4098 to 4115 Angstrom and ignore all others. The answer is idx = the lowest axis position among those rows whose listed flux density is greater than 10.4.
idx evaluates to 4098.17 Angstrom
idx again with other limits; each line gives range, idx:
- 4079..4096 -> 4079.34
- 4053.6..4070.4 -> 4060.59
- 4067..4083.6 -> 4067.14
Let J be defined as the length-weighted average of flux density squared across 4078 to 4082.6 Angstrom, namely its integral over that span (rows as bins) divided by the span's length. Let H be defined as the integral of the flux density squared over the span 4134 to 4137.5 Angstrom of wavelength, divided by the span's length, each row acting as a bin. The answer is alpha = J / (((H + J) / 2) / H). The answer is 129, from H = 106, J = 163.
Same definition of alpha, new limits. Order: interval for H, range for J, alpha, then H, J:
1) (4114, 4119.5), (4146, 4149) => 109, 128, 95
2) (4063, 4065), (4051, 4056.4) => 102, 111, 95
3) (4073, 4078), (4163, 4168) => 107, 139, 87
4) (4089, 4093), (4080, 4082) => 145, 132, 161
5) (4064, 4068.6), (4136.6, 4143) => 108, 110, 106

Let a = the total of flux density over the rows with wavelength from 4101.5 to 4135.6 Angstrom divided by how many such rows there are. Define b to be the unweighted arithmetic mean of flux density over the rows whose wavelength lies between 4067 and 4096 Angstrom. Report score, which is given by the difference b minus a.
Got 0.2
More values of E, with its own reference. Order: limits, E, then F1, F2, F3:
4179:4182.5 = 0.88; 0.58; 0.57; 0.03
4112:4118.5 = 1.08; 0.53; 0.84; 0.28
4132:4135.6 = 0.12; 0.08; 0.08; 0.00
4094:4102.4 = 0.45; -0.03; 0.52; 0.45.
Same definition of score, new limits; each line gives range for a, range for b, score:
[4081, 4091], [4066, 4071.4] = -1.3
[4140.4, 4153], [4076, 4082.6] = 2.7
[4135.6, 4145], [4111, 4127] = 0.9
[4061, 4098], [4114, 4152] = -0.9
